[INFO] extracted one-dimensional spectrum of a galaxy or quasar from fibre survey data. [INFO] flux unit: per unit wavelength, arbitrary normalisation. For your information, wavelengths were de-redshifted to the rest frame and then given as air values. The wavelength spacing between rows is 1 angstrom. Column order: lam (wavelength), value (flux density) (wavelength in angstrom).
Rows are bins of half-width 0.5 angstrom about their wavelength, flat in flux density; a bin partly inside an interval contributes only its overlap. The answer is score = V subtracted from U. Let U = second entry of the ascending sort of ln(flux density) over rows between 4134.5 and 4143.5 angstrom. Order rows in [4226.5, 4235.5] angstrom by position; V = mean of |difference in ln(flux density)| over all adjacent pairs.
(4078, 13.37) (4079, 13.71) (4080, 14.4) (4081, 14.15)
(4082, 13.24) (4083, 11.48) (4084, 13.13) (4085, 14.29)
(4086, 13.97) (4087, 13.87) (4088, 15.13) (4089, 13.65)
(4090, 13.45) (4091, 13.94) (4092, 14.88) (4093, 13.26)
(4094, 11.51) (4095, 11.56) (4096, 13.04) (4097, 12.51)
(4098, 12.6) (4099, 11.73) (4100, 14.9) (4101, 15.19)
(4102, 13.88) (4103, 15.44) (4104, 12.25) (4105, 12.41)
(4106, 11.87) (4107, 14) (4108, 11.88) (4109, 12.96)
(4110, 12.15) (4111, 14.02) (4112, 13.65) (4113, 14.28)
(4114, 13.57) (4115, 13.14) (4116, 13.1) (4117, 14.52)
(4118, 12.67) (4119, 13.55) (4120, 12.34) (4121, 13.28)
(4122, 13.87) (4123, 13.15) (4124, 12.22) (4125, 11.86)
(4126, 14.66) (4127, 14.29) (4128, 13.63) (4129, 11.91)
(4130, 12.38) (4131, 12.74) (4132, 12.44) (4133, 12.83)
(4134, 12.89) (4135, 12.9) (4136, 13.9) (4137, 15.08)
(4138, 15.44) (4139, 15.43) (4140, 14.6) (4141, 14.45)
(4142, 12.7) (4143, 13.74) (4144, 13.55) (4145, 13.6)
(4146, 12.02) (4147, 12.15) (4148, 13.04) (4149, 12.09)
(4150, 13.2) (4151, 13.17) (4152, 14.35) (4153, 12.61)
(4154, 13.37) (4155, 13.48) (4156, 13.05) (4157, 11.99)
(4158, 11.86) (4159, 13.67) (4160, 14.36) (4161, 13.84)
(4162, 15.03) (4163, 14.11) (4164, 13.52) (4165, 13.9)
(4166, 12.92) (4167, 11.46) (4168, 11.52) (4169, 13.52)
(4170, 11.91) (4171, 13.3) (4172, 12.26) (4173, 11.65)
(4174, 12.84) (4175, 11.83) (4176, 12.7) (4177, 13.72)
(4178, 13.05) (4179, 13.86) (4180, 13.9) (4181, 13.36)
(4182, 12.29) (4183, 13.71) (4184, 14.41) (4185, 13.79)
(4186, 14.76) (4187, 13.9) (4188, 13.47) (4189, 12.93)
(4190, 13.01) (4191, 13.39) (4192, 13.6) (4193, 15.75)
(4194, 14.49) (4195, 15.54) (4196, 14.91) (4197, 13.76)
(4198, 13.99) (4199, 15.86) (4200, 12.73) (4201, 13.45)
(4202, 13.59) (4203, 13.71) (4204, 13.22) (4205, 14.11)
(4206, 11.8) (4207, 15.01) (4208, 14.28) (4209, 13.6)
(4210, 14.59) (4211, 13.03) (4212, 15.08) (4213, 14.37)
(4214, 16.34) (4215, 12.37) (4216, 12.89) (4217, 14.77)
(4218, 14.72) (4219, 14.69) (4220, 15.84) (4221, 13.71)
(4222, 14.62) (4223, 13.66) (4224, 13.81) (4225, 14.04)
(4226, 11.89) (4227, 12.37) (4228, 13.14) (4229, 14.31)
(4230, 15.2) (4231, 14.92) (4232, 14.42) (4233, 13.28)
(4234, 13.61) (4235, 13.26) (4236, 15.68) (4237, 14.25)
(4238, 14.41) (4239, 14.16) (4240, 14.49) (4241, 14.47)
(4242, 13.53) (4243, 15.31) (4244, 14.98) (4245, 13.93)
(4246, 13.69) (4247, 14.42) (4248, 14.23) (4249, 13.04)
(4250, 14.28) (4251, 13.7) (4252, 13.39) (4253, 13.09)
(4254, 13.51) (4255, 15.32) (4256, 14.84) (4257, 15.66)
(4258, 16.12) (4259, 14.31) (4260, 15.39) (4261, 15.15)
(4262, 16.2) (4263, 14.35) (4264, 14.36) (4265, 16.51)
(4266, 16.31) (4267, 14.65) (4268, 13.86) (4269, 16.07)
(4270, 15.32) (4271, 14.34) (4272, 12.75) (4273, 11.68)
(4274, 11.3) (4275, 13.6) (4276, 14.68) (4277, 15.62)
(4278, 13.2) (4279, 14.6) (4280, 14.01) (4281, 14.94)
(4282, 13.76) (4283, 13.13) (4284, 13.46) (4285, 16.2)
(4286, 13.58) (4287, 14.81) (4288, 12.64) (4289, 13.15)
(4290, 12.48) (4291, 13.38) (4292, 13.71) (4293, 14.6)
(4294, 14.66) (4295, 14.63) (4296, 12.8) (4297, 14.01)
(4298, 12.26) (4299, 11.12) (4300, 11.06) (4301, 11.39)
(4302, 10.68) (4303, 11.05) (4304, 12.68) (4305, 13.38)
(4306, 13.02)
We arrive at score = 2.51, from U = 2.56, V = 0.049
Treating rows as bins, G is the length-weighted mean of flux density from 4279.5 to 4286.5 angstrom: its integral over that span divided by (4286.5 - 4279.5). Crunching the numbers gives 14.2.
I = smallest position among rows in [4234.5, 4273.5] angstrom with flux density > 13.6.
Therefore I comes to 4236 angstrom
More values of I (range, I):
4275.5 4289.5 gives 4276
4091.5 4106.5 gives 4092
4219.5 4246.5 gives 4220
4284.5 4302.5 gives 4285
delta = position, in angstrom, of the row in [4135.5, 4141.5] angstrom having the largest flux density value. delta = 4138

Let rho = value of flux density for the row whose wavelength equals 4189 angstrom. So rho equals 12.93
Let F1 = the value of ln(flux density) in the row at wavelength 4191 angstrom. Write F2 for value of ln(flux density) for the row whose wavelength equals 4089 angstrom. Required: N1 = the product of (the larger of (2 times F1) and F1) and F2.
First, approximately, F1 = 2.59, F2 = 2.61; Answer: 13.6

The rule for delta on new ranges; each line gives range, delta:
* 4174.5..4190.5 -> 4186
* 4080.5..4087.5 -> 4085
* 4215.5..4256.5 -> 4220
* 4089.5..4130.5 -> 4103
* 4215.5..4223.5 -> 4220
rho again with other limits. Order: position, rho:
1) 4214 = 16.34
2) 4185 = 13.79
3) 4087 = 13.87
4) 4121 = 13.28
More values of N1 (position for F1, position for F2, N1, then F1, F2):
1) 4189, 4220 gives 14.1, 2.56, 2.76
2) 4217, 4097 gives 13.6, 2.69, 2.53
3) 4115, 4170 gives 12.8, 2.58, 2.48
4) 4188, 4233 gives 13.5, 2.60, 2.59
